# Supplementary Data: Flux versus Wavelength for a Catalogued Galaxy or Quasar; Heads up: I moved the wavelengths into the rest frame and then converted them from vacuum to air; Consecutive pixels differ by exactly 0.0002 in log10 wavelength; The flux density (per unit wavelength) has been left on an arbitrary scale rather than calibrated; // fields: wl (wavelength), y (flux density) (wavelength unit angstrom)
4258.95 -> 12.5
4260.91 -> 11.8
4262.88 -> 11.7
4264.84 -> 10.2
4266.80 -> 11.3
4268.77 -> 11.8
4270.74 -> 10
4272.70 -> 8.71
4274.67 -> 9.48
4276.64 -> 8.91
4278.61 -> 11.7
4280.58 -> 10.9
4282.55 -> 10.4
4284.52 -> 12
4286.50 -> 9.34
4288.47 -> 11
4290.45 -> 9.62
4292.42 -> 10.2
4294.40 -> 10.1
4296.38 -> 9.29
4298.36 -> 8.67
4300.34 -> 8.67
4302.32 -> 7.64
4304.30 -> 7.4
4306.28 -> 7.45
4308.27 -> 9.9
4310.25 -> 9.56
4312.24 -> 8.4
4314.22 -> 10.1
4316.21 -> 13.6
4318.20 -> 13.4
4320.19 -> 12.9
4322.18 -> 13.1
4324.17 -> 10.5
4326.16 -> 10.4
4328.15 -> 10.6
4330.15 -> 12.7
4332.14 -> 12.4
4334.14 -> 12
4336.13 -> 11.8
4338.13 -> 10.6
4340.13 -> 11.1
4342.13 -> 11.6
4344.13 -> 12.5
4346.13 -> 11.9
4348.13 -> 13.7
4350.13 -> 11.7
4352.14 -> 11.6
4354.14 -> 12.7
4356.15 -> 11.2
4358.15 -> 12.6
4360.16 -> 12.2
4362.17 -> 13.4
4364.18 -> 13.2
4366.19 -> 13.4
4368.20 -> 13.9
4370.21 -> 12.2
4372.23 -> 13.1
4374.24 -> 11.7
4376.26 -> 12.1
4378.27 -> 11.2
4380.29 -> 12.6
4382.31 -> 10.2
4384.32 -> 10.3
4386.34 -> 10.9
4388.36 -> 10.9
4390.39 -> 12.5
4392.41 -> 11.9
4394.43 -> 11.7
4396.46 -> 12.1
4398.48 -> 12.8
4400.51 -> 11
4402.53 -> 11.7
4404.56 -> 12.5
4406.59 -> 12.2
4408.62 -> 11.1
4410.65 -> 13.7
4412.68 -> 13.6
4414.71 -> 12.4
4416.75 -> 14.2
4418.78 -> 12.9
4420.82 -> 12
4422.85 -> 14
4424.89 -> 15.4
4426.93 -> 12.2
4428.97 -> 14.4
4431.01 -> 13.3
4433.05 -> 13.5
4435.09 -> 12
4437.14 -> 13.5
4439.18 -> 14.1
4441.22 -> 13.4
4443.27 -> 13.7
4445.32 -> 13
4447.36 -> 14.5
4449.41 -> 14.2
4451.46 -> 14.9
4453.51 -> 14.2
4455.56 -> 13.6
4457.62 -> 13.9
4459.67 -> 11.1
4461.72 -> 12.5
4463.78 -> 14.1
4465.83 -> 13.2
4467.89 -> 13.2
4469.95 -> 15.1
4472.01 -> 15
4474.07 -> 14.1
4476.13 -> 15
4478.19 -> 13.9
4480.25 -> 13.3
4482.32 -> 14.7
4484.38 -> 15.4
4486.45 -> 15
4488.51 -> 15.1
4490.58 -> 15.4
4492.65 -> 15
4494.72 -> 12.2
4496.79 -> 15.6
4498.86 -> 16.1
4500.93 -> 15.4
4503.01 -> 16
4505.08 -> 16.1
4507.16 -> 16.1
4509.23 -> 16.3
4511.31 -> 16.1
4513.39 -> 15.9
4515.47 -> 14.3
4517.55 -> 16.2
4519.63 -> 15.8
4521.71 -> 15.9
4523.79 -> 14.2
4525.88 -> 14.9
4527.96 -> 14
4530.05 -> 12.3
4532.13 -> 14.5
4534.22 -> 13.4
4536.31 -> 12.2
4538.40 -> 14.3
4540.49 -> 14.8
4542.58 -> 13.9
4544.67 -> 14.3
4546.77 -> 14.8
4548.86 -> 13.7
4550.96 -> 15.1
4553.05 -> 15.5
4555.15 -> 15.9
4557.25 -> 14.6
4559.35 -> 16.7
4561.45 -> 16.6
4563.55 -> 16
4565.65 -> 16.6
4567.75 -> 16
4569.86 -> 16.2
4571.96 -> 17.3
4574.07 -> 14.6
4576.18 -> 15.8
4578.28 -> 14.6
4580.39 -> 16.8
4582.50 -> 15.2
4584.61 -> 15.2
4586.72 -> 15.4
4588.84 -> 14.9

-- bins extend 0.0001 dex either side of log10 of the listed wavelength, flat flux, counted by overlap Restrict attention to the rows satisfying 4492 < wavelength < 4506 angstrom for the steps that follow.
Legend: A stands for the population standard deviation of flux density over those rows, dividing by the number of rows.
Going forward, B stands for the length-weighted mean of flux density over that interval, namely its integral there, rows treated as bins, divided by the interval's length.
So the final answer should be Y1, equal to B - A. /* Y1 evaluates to 14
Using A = 1.28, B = 15.2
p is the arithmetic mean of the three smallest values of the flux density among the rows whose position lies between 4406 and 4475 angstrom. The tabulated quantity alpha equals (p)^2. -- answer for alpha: 130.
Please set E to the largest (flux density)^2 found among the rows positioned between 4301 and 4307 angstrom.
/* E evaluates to 58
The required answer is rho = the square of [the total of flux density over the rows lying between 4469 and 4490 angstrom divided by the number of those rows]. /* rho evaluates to 215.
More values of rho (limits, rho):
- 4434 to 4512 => 206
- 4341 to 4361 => 148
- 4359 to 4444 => 159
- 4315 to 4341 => 142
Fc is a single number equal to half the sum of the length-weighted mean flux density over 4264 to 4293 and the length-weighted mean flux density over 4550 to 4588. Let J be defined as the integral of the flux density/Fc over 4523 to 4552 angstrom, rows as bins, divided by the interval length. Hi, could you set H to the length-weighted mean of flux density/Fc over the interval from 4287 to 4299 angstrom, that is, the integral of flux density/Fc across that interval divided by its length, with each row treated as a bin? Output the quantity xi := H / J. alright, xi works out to 0.7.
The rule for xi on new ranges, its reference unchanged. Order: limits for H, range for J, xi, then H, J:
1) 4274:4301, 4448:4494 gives 0.7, 0.77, 1.083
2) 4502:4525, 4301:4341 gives 1.5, 1.20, 0.823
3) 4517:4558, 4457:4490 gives 1.0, 1.11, 1.075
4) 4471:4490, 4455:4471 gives 1.1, 1.12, 1.019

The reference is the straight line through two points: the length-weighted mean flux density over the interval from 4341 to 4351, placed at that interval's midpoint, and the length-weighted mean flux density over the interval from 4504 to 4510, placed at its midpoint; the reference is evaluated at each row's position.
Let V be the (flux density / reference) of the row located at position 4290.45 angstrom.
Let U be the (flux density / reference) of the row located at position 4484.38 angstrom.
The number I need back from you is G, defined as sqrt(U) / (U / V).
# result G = 0.89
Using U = 0.985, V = 0.88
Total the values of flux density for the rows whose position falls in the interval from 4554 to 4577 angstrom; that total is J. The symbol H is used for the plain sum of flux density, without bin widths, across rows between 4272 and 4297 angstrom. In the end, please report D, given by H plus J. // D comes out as 308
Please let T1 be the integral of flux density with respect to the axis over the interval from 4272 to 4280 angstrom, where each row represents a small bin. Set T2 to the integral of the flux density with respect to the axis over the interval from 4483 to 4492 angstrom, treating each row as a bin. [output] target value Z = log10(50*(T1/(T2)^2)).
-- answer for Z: -0.68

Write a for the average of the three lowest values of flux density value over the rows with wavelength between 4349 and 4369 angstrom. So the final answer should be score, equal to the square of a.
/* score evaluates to 132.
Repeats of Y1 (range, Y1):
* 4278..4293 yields 10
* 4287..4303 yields 8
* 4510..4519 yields 15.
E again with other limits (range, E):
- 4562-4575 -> 299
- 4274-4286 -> 144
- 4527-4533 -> 210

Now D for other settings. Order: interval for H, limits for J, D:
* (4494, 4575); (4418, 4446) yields 778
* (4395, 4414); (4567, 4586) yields 252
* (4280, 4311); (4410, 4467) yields 530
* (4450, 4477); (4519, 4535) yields 295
